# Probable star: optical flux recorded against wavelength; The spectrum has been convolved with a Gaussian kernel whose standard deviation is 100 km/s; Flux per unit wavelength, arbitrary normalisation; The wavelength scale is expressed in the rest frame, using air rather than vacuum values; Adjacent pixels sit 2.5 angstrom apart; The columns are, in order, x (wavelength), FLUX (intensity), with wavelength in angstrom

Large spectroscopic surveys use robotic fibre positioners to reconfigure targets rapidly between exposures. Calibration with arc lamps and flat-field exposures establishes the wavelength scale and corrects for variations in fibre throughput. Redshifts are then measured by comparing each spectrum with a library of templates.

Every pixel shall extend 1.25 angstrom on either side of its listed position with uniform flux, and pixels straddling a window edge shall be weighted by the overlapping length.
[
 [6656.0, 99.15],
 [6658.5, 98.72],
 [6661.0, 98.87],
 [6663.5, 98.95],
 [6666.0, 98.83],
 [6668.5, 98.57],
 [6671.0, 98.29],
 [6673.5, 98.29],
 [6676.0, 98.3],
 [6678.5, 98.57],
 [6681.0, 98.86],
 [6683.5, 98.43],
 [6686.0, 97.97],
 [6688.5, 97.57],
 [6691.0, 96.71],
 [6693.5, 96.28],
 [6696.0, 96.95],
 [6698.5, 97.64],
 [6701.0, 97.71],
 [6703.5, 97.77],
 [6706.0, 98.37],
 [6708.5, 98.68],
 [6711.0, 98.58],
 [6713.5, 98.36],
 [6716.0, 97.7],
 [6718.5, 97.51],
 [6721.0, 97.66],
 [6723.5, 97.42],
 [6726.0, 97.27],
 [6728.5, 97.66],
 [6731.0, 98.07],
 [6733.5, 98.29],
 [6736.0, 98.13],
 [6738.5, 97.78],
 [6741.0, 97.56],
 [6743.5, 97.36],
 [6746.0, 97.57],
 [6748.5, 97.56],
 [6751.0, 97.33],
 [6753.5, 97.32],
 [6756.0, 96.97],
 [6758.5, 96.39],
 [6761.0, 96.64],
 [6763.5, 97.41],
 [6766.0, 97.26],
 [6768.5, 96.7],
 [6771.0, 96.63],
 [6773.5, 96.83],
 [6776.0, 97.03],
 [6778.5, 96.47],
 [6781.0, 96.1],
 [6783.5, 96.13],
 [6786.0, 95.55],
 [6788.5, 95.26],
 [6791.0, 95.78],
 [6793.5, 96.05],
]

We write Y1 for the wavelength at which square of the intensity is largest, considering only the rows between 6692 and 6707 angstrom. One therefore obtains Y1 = 6706.0 angstrom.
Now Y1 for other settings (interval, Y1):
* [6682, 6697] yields 6683.5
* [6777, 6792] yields 6778.5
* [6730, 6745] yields 6733.5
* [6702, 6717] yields 6708.5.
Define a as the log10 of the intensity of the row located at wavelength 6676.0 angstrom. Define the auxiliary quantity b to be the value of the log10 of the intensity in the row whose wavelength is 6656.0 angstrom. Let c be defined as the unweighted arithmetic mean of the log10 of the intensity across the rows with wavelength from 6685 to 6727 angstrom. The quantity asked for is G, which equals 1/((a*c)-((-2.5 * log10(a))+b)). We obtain 0.368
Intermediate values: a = 1.99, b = 2.00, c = 1.99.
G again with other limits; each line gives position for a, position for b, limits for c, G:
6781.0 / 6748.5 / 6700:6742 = 0.370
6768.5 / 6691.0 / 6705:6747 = 0.369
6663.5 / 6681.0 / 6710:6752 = 0.367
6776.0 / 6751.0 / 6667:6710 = 0.369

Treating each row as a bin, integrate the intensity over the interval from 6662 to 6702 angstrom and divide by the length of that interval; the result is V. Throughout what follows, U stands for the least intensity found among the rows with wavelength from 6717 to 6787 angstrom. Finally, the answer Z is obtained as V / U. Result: 1.03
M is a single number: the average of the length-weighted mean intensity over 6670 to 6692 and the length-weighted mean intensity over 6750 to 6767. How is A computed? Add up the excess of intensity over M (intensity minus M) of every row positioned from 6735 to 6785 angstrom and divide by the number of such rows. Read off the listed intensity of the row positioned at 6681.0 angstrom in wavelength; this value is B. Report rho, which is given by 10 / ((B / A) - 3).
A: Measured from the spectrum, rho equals -0.052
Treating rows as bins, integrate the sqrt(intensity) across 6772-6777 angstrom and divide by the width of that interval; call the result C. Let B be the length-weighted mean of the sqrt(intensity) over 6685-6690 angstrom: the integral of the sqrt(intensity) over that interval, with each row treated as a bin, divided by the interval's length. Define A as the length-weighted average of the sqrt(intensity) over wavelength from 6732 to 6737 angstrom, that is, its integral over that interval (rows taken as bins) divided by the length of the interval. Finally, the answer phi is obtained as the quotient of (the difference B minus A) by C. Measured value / -0.0026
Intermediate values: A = 9.91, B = 9.88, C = 9.844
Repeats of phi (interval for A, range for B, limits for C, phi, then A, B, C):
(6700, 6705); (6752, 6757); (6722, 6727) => -0.0031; 9.89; 9.86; 9.867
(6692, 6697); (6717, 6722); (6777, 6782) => 0.0051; 9.83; 9.88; 9.815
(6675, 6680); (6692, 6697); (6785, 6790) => -0.0096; 9.92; 9.83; 9.768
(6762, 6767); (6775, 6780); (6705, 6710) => -0.0031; 9.86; 9.83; 9.927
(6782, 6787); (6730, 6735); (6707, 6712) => 0.0118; 9.79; 9.91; 9.931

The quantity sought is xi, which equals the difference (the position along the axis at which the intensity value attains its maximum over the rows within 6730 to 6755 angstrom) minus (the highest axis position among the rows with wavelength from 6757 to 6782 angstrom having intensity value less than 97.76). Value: -47.5 angstrom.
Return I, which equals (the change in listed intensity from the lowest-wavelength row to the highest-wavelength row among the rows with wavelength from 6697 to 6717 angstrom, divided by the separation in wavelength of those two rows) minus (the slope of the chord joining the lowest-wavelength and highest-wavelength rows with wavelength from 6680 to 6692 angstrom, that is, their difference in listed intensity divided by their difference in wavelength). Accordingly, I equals 0.22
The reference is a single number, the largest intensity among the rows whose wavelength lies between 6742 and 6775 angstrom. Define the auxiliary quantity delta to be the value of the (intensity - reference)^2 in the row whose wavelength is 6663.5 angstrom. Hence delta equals 1.9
